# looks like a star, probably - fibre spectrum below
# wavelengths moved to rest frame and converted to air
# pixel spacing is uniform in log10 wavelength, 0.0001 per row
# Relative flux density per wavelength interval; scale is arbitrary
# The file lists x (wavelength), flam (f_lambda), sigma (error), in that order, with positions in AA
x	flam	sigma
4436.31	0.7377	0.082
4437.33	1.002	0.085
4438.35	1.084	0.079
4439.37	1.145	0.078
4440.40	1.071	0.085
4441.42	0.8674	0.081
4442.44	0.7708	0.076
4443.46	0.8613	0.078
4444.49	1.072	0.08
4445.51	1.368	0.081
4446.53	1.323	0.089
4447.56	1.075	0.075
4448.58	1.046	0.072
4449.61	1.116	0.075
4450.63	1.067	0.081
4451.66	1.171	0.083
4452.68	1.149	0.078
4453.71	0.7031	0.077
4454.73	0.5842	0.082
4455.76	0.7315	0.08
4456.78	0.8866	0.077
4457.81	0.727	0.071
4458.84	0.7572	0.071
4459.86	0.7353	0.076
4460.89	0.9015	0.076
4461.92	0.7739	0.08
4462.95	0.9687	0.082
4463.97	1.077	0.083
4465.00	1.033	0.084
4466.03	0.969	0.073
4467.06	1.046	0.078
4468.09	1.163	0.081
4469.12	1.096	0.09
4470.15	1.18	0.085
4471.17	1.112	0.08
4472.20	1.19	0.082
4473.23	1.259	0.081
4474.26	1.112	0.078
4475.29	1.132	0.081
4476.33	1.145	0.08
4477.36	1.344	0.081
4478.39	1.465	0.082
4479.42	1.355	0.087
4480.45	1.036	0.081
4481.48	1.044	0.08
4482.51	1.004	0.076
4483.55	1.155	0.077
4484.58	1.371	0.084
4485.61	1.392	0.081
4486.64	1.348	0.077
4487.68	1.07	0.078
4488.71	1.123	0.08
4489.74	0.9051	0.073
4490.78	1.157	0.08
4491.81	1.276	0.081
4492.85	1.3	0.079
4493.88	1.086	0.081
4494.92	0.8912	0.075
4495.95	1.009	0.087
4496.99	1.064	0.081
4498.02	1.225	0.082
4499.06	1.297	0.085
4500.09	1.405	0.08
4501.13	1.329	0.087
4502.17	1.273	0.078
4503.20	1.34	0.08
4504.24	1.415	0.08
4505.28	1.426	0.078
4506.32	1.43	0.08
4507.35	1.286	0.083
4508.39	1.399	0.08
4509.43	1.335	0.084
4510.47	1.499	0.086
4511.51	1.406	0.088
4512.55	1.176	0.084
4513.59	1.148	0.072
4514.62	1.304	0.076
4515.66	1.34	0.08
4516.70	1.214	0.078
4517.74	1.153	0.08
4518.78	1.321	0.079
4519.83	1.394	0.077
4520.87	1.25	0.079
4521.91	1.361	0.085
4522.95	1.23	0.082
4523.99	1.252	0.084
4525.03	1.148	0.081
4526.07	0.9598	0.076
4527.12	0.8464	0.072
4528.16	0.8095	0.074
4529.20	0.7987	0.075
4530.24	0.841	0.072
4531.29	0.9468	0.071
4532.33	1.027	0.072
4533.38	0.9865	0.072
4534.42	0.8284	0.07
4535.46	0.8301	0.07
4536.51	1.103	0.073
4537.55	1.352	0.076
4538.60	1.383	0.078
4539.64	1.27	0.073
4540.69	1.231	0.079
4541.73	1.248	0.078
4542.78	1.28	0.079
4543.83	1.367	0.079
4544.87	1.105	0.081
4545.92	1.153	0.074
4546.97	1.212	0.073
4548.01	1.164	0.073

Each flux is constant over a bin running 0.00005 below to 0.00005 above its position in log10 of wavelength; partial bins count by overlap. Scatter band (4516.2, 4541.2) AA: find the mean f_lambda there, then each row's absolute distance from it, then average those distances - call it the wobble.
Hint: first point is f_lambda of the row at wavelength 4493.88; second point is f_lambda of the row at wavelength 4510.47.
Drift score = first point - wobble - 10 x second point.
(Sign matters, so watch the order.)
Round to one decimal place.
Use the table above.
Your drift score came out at -14.1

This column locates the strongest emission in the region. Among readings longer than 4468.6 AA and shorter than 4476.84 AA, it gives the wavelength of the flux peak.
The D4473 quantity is 4473.23 AA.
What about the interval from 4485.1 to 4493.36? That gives 4485.61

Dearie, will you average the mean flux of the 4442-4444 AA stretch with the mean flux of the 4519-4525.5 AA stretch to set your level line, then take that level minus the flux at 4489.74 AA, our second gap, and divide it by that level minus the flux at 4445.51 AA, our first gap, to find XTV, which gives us 0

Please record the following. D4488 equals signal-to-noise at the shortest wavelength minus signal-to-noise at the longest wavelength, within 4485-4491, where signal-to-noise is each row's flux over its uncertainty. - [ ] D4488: 2.7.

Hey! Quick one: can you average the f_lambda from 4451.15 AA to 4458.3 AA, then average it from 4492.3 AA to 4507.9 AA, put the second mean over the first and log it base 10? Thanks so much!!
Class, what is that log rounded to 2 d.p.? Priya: 0.17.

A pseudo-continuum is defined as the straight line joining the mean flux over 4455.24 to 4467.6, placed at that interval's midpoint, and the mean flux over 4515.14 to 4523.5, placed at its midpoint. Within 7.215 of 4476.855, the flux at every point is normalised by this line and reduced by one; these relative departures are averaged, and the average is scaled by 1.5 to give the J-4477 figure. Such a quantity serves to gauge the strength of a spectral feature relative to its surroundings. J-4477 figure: 0.29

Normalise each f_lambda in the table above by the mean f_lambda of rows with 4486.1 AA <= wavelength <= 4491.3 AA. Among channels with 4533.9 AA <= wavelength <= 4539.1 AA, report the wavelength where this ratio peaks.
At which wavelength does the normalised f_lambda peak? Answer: 4538.60 AA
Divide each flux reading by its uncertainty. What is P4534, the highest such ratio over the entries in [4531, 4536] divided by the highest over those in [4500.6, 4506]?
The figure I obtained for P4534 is 0.8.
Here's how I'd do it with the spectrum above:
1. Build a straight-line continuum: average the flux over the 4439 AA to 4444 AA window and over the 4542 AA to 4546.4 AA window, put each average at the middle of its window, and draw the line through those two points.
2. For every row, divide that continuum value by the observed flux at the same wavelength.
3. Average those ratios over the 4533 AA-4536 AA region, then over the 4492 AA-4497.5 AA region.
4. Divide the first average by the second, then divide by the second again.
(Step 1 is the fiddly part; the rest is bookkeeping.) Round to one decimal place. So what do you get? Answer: 1.3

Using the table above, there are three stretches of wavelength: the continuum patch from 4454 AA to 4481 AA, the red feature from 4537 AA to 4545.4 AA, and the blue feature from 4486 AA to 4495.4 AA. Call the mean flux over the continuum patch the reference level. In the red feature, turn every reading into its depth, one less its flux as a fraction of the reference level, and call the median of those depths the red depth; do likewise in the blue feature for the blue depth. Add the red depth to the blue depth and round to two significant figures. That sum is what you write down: -0.33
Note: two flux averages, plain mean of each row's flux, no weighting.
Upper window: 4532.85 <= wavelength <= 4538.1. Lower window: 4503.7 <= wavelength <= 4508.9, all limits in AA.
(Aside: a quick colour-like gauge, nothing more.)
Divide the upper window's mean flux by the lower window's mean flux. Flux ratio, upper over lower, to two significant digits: 0.73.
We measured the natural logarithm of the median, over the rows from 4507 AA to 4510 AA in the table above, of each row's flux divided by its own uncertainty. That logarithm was 2.77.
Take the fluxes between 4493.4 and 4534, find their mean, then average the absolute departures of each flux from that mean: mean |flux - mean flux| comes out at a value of 0.17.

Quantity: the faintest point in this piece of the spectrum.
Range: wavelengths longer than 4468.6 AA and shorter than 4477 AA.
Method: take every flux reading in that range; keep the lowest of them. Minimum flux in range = 1.096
